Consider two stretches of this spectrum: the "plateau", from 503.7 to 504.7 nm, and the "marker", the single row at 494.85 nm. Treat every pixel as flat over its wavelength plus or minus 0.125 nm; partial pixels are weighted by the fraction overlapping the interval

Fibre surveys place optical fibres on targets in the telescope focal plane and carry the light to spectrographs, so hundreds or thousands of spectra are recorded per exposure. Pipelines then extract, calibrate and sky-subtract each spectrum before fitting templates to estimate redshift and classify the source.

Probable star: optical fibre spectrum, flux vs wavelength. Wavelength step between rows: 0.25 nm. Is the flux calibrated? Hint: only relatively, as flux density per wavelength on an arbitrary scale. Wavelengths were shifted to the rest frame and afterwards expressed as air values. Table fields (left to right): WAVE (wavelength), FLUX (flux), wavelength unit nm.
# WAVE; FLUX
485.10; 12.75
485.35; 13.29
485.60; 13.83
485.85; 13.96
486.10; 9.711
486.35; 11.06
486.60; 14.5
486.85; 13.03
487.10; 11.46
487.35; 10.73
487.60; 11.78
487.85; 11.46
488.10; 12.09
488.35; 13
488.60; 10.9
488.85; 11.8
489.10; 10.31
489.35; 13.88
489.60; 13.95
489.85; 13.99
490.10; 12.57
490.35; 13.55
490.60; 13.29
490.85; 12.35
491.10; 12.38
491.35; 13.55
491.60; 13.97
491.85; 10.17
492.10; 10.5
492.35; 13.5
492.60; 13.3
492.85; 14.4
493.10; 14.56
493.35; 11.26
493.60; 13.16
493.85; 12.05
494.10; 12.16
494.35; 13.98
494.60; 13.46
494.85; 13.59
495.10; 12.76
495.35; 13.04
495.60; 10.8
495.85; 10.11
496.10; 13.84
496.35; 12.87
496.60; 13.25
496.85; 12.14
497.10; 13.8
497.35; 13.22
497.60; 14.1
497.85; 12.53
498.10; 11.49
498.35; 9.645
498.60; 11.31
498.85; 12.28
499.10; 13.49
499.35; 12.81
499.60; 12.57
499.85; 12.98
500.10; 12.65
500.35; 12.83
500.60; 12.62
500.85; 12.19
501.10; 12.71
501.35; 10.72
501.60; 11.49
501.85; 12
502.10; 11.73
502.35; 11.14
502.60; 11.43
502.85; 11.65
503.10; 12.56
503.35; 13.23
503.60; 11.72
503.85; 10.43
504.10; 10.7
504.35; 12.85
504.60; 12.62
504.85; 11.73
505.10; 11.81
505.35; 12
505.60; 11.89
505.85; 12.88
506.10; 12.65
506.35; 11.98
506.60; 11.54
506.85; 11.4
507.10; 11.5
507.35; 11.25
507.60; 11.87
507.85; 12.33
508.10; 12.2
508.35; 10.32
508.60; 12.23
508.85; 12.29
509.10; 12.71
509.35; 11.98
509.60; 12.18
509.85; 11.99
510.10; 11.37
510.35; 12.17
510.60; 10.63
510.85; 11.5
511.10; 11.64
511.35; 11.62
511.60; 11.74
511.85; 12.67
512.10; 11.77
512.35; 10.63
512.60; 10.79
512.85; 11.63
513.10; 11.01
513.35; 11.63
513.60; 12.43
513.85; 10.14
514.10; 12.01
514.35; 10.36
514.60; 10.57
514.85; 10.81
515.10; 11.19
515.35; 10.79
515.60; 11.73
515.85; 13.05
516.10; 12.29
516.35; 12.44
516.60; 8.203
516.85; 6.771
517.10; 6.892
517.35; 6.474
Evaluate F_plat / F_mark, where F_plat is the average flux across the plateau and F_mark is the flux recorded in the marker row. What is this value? 0.86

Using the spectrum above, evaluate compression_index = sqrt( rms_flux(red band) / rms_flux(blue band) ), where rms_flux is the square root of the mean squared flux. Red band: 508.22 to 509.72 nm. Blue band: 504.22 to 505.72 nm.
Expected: 0.99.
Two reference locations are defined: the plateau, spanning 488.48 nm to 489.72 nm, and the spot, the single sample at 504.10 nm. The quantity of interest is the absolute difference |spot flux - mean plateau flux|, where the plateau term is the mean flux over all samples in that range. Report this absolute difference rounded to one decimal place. 1.5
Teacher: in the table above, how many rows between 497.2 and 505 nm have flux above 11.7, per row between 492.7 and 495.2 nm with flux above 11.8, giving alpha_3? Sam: 2.33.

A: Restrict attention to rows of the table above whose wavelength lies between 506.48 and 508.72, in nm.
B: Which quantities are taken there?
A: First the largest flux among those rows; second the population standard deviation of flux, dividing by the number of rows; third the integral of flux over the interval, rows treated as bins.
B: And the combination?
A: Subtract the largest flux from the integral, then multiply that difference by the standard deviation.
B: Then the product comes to 8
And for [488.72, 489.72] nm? -2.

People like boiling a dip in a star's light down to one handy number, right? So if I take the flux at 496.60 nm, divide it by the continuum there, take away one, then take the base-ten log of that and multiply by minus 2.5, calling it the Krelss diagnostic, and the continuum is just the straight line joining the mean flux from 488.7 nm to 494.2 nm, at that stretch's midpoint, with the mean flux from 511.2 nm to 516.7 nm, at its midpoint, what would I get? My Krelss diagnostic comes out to 3.0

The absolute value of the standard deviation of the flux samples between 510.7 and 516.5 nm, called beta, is 0.8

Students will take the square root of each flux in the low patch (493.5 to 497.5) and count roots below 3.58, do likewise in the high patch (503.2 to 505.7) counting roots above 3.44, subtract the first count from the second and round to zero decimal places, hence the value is -1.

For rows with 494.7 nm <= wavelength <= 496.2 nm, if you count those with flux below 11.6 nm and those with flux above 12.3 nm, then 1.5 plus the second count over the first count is 3.5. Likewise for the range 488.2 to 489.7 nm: 3.0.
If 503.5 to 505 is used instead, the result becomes 2.5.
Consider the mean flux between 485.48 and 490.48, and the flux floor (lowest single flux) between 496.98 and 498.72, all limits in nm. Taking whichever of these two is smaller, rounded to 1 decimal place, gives 9.6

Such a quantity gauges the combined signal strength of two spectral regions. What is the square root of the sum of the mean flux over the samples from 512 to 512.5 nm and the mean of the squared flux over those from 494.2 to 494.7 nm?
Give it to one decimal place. 14.1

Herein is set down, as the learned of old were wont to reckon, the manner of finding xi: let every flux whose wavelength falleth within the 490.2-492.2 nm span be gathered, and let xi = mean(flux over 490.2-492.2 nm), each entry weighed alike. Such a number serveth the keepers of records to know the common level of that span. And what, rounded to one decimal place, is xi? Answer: 12.5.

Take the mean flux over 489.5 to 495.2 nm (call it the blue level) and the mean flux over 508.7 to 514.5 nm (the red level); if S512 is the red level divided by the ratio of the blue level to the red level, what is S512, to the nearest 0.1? 10.4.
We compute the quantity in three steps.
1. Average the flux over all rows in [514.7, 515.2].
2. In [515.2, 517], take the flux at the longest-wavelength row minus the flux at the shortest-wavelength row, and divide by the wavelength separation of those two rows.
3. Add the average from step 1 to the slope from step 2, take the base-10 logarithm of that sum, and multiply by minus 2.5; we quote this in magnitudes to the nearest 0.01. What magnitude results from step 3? -2.30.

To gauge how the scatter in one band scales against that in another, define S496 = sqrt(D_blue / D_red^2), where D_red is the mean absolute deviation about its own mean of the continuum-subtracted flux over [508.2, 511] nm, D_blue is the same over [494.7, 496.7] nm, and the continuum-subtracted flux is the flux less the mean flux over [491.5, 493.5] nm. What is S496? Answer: 1.74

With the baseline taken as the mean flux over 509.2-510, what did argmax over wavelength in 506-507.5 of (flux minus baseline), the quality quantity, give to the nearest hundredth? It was 506.10 nm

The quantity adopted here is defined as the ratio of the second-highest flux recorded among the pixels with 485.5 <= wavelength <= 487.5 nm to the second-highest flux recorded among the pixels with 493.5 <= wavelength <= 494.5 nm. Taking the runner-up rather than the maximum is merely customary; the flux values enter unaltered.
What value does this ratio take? 1.06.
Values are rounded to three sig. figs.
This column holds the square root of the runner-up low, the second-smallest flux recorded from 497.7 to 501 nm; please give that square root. 3.36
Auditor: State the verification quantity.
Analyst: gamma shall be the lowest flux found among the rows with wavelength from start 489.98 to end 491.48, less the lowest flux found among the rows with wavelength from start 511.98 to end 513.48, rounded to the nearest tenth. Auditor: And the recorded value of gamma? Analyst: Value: 1.7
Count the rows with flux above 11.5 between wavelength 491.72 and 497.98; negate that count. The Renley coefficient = -20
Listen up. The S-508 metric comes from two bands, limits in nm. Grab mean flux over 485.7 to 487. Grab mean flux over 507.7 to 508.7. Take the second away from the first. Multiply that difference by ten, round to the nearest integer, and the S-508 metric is 7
